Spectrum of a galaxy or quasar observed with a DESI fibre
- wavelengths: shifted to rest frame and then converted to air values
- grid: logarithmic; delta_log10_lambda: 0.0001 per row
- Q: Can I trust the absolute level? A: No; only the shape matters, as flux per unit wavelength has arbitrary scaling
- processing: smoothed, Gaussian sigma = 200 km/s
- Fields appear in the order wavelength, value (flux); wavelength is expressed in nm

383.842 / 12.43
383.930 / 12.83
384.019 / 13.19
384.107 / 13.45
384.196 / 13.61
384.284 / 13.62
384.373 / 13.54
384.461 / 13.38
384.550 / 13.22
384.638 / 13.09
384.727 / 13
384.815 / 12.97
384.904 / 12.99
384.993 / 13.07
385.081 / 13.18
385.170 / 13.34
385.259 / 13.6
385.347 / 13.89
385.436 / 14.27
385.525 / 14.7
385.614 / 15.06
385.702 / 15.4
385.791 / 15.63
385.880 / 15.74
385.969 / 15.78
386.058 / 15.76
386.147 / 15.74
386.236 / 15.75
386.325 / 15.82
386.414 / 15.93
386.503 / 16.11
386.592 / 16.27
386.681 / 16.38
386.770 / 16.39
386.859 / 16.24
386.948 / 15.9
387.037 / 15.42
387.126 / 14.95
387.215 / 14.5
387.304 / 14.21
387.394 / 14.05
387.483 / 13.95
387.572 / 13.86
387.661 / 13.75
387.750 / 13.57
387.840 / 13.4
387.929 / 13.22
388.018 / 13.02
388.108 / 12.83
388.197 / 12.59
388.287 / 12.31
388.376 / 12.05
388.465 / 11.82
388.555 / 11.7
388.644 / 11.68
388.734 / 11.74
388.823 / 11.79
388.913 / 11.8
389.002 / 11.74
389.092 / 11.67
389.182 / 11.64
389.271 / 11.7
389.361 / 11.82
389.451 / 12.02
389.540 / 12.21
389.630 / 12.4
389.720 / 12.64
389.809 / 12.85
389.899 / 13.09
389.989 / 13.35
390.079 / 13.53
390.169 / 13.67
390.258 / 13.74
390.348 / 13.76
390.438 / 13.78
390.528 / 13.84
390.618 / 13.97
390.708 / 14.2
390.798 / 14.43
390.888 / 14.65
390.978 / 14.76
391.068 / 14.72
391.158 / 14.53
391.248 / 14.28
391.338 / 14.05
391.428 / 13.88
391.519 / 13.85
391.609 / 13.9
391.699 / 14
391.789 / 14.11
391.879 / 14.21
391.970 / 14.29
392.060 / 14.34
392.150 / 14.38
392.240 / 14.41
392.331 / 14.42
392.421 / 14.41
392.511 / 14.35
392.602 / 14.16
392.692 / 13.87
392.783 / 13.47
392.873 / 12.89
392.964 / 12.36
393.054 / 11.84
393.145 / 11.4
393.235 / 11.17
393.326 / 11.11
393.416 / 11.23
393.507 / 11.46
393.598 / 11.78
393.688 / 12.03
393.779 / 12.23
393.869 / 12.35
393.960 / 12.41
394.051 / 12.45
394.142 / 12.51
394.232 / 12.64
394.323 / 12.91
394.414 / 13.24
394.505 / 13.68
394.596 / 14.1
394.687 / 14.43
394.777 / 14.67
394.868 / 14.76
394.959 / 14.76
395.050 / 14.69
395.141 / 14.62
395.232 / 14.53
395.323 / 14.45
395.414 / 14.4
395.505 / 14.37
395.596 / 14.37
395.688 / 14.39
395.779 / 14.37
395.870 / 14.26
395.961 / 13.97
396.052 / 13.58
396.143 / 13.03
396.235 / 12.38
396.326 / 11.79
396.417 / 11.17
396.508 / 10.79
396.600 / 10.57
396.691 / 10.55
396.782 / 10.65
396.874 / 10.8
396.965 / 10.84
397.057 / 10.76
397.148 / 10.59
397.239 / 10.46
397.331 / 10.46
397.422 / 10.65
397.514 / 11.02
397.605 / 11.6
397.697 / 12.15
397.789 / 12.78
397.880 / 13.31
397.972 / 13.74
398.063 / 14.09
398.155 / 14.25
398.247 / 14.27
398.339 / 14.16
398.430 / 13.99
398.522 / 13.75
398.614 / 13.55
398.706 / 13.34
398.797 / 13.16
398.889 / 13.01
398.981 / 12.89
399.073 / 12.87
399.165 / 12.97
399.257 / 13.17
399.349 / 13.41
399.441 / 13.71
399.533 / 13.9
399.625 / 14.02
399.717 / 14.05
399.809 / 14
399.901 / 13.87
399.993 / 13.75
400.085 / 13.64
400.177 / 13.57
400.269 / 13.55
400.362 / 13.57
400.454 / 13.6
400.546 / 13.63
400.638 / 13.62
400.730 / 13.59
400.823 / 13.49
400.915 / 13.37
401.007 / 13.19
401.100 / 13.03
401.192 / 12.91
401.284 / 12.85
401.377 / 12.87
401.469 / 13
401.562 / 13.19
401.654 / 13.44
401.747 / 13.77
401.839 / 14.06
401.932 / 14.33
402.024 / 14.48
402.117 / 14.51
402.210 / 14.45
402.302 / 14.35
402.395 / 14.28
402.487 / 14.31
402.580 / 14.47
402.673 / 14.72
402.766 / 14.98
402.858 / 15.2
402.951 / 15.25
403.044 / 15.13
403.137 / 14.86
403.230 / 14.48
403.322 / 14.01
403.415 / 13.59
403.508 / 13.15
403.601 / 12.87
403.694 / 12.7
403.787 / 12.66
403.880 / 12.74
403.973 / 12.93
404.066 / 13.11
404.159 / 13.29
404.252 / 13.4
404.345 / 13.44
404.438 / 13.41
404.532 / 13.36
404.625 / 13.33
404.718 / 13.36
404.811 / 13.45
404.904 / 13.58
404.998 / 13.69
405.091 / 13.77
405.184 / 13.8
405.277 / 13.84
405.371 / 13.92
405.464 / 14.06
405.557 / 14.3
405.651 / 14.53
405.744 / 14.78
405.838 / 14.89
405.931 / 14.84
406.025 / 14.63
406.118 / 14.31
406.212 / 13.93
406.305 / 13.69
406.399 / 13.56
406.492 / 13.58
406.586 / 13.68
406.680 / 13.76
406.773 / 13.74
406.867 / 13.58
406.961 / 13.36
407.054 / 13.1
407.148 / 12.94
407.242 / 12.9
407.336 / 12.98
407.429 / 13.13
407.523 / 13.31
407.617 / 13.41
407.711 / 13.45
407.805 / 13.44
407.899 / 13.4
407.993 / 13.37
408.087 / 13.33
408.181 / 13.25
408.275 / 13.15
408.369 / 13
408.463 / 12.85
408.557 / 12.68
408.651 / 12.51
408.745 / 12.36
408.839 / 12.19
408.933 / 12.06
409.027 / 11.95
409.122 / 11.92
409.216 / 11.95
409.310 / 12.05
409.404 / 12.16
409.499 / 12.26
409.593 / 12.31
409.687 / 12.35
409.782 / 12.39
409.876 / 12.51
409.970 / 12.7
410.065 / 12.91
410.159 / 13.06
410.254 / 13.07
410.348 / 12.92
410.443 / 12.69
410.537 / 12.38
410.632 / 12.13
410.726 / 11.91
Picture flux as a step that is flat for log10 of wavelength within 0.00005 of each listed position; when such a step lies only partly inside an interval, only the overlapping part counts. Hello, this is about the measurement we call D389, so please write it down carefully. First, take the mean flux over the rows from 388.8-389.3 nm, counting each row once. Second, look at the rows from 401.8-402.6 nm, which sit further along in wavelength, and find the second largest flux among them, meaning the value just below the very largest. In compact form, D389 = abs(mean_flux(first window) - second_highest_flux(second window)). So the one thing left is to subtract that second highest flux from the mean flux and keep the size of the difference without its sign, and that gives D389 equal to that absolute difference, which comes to 2.8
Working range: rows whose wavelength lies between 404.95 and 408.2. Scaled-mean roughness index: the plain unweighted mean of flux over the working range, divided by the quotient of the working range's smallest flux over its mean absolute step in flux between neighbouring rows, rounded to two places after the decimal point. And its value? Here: 0.14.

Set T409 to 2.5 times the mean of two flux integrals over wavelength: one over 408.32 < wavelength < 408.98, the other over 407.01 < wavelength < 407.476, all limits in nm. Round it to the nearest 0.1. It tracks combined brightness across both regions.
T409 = 17.9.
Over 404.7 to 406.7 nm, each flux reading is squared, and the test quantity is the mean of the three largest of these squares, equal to 220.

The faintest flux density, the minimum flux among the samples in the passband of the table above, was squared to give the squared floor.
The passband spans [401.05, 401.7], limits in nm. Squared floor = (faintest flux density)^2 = 165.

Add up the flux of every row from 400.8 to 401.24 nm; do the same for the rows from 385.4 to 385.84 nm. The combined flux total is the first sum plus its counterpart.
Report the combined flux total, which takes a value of 141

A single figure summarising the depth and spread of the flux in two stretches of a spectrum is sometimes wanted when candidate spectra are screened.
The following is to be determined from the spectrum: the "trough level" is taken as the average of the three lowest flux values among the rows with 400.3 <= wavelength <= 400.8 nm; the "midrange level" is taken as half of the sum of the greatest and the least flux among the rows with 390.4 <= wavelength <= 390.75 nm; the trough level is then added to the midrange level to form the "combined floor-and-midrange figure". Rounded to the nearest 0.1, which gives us 27.6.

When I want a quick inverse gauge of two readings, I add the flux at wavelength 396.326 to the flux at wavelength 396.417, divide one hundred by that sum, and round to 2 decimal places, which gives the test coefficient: 4.36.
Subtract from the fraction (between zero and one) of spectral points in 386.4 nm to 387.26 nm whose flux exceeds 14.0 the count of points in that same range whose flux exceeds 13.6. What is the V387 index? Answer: -9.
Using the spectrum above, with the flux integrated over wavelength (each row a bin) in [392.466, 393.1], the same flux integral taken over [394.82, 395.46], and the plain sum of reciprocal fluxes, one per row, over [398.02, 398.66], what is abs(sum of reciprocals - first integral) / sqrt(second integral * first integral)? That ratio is 0.89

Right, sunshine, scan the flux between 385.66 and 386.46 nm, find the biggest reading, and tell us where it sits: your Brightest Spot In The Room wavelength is 386.414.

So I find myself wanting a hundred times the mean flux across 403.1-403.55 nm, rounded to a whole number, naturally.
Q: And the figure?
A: 1402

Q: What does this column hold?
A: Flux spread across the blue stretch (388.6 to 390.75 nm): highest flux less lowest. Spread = 2.6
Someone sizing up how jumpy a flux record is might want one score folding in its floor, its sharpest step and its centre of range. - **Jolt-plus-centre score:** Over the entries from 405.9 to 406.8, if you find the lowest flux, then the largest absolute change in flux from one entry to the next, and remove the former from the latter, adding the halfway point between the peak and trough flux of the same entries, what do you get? 1.02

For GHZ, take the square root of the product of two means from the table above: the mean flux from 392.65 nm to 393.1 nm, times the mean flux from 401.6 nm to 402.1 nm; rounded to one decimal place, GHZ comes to 13.4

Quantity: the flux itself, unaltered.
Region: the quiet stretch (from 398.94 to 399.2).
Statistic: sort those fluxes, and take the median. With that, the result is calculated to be 12.9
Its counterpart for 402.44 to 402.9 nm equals 14.7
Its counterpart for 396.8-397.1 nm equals 10.8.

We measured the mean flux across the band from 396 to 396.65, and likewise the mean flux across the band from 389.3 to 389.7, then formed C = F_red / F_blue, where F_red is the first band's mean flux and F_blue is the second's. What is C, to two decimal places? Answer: 0.98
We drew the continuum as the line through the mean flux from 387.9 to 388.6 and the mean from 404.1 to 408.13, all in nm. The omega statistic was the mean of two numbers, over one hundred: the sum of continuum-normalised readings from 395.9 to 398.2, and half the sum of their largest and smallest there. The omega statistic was 0.118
